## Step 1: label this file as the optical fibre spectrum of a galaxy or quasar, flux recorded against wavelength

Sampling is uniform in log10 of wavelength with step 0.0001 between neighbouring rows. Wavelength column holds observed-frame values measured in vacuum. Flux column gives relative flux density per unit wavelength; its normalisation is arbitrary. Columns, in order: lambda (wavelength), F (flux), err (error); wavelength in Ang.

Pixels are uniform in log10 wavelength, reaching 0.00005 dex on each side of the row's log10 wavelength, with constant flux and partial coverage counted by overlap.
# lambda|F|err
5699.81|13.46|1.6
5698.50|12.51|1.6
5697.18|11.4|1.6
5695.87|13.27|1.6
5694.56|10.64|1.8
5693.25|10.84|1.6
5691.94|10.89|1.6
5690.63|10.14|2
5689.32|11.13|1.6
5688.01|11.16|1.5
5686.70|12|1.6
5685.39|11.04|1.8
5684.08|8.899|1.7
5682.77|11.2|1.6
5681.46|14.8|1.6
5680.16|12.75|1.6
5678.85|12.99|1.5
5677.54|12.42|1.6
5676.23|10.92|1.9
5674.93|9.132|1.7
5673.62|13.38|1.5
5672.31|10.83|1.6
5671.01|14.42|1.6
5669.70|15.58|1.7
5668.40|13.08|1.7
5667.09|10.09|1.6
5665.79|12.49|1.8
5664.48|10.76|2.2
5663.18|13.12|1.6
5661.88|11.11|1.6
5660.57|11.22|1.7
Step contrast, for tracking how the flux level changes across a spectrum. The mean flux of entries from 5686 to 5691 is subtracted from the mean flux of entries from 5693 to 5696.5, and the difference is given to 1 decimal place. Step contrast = 0.5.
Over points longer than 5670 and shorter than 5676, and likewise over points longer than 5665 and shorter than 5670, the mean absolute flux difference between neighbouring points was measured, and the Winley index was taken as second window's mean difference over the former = 0.76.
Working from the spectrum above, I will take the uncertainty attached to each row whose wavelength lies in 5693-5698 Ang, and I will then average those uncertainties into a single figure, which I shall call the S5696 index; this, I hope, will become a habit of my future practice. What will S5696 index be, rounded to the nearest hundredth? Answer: 1.65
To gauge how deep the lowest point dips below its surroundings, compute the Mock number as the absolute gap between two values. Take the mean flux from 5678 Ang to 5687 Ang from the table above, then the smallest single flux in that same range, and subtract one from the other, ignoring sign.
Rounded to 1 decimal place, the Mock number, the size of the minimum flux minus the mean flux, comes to 3.1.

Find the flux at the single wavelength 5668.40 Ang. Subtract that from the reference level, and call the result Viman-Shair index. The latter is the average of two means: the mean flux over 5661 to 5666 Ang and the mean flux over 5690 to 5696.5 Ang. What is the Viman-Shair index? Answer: -1.6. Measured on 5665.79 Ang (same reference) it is -1.0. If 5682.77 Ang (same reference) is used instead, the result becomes 0.3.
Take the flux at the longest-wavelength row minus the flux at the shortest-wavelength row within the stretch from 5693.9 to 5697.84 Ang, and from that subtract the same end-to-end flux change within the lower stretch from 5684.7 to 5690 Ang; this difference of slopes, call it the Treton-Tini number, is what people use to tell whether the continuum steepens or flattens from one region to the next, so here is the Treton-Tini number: 1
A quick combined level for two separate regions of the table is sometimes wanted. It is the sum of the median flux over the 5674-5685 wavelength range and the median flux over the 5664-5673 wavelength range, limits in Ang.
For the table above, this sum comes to 24.3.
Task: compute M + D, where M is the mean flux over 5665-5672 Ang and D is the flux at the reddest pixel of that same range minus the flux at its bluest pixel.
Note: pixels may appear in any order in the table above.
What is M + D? 15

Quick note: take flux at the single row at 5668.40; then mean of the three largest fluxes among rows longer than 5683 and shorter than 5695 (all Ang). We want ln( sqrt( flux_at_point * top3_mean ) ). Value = 2.50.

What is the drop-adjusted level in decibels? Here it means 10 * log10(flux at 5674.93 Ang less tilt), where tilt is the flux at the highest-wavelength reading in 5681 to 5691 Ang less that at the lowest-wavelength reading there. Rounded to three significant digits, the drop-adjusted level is 11.4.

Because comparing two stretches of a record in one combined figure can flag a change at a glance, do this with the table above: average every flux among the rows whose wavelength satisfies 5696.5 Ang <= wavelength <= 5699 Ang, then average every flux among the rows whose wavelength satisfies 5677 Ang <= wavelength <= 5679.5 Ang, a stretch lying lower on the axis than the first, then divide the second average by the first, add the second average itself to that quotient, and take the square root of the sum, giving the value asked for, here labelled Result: 3.71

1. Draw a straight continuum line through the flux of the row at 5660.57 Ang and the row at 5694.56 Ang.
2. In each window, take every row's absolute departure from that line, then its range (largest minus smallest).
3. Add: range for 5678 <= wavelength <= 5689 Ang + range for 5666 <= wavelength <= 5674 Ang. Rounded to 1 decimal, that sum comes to 8.0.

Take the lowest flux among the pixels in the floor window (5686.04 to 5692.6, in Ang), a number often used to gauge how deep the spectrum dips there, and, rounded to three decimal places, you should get 10.140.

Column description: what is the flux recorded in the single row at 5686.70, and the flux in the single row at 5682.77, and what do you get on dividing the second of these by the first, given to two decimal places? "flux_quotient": 0.93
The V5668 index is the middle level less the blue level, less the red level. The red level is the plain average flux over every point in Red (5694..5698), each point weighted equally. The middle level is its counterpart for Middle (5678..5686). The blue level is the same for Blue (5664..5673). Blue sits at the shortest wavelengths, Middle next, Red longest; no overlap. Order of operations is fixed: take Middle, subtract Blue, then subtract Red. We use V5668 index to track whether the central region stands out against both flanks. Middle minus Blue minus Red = -12.3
